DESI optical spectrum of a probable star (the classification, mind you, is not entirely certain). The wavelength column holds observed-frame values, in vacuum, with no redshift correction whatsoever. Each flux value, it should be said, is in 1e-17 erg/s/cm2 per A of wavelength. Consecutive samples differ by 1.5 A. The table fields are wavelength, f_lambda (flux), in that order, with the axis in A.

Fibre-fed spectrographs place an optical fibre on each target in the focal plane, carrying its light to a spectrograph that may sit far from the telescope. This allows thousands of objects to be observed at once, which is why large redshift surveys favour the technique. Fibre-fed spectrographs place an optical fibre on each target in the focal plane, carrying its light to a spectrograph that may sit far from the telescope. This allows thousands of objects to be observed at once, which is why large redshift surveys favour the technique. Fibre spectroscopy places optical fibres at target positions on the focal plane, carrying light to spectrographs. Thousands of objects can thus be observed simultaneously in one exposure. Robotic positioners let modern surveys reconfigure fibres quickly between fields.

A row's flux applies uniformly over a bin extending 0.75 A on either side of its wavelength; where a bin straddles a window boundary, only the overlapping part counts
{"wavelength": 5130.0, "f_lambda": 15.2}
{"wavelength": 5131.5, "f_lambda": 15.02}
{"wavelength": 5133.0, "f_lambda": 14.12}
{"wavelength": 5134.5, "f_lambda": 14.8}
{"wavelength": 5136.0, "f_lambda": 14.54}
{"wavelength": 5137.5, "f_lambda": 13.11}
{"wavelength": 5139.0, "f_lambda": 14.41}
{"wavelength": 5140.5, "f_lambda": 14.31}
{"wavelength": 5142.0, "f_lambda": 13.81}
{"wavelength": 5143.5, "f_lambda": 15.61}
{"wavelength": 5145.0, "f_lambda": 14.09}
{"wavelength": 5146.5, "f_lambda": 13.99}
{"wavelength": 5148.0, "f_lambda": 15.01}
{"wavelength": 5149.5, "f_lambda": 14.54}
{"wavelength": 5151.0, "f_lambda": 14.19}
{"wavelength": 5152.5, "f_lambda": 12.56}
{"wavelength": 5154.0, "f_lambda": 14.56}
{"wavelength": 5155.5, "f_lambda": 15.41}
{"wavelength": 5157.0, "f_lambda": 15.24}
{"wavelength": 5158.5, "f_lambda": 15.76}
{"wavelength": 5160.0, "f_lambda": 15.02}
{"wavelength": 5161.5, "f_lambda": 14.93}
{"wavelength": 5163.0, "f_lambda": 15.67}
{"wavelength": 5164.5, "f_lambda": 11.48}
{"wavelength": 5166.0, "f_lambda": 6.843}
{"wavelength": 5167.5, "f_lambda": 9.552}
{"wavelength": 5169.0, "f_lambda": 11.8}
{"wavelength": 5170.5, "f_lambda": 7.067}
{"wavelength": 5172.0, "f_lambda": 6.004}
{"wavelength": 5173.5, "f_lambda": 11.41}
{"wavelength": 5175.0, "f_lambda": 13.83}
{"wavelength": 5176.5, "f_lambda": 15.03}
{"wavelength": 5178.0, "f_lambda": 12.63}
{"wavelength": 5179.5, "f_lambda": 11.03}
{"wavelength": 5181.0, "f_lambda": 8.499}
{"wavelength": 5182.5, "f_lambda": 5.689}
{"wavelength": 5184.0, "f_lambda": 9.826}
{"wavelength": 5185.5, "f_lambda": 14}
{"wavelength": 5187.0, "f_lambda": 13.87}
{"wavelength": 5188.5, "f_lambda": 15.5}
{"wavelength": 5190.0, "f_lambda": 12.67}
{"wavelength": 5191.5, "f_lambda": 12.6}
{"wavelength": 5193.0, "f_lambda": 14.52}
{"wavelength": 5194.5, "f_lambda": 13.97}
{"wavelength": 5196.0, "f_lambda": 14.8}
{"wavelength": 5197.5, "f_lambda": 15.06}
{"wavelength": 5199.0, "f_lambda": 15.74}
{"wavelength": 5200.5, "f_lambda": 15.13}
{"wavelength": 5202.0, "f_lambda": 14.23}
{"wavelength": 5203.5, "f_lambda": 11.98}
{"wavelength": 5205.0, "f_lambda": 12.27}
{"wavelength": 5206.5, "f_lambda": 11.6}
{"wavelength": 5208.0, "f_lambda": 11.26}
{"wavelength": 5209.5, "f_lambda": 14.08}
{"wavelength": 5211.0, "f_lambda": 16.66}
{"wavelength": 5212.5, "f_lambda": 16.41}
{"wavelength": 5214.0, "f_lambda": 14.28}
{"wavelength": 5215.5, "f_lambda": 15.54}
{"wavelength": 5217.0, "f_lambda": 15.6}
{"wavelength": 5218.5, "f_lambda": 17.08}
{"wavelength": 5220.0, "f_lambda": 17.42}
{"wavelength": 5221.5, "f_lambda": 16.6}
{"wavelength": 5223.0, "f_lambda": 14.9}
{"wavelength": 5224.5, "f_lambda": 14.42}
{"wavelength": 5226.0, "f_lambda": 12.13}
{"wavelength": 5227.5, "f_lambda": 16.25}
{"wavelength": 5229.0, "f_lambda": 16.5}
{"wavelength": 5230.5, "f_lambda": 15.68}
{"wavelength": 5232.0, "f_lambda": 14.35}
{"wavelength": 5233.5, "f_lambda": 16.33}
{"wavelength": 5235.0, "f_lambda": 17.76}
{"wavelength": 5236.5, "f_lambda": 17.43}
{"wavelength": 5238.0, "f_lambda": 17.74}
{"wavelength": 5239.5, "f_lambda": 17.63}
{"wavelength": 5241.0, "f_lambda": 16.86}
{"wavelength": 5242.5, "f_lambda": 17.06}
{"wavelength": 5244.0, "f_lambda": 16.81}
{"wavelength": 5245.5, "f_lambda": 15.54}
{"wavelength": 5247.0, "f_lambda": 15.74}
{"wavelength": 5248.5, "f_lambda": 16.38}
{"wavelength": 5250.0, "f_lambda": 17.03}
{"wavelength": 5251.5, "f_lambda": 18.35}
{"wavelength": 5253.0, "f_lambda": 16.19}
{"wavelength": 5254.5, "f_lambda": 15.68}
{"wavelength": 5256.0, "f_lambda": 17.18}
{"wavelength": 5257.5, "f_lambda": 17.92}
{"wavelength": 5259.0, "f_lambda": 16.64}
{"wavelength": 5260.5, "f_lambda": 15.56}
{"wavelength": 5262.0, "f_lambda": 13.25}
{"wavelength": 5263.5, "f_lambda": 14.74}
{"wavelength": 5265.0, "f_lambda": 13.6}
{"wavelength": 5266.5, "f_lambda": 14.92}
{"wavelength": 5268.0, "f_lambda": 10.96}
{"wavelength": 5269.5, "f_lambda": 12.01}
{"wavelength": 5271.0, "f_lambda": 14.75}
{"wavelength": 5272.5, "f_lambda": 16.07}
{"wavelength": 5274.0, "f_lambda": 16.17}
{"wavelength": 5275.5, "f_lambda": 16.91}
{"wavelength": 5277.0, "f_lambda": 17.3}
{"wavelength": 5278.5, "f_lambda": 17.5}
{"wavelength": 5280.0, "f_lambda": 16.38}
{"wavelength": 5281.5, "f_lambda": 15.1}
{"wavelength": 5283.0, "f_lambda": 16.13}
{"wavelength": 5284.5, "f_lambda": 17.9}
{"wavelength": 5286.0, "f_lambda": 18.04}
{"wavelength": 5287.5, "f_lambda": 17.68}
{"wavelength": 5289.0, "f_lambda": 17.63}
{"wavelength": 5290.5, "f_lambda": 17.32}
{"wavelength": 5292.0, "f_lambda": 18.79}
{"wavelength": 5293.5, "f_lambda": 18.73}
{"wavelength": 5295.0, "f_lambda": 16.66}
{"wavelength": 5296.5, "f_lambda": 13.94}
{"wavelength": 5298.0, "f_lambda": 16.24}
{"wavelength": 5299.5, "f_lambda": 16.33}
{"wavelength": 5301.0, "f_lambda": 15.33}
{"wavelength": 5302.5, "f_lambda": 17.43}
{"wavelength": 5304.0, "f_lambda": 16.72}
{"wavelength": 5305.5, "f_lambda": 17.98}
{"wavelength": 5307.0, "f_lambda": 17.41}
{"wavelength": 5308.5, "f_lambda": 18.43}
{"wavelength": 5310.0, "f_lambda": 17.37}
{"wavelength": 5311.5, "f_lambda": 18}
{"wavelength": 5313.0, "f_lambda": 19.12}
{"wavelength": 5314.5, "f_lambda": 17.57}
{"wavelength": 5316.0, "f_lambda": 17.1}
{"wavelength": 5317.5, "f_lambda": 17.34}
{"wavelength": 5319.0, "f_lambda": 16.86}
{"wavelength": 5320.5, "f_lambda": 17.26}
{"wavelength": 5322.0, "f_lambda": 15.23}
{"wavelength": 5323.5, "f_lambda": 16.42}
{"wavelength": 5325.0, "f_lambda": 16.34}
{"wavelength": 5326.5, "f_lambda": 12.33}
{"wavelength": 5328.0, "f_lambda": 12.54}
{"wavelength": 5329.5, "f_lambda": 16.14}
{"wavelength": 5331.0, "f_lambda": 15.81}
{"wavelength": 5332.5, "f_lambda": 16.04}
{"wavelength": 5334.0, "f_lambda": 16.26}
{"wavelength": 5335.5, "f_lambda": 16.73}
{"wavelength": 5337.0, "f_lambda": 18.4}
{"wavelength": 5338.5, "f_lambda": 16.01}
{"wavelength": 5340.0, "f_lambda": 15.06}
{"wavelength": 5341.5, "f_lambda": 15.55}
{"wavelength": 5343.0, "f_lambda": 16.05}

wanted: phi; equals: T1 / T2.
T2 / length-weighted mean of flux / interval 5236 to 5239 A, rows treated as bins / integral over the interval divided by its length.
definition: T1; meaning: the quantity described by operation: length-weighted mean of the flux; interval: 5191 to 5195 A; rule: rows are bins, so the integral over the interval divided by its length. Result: 0.8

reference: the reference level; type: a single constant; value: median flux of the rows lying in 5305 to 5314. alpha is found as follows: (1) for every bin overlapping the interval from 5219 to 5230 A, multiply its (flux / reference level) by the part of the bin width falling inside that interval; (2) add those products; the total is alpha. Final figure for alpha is 9.5 A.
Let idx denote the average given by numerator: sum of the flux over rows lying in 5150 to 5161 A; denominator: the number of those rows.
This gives 14.7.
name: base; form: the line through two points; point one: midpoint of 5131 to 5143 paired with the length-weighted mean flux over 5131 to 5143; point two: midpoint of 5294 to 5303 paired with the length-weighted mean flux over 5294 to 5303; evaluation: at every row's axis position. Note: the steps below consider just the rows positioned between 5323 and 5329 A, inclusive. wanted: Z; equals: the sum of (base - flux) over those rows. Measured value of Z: 7.6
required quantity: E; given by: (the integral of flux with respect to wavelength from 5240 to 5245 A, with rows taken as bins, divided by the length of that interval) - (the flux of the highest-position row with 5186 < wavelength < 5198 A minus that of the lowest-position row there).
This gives 16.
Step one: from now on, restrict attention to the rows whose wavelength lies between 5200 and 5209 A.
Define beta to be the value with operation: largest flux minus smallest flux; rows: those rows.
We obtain 3.9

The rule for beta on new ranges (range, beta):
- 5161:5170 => 8.8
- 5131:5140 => 1.9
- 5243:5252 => 2.8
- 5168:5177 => 9.0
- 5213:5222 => 3.1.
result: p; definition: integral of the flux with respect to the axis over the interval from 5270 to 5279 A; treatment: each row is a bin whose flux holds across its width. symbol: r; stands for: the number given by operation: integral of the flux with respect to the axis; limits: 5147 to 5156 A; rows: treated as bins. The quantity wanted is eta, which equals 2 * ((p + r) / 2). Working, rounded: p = 147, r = 129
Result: 276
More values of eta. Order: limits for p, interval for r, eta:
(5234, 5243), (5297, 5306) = 306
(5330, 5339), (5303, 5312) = 308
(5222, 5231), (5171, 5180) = 239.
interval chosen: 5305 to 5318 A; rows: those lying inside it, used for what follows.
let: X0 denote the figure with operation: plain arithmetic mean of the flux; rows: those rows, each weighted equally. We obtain 17.8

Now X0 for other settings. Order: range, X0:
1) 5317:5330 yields 15.6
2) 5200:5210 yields 12.9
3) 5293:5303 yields 16.4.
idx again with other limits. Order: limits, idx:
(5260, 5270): 13.6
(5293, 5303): 16.4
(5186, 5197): 14.0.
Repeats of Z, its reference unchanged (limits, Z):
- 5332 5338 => -1.8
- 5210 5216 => -2.5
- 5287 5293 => -7.7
